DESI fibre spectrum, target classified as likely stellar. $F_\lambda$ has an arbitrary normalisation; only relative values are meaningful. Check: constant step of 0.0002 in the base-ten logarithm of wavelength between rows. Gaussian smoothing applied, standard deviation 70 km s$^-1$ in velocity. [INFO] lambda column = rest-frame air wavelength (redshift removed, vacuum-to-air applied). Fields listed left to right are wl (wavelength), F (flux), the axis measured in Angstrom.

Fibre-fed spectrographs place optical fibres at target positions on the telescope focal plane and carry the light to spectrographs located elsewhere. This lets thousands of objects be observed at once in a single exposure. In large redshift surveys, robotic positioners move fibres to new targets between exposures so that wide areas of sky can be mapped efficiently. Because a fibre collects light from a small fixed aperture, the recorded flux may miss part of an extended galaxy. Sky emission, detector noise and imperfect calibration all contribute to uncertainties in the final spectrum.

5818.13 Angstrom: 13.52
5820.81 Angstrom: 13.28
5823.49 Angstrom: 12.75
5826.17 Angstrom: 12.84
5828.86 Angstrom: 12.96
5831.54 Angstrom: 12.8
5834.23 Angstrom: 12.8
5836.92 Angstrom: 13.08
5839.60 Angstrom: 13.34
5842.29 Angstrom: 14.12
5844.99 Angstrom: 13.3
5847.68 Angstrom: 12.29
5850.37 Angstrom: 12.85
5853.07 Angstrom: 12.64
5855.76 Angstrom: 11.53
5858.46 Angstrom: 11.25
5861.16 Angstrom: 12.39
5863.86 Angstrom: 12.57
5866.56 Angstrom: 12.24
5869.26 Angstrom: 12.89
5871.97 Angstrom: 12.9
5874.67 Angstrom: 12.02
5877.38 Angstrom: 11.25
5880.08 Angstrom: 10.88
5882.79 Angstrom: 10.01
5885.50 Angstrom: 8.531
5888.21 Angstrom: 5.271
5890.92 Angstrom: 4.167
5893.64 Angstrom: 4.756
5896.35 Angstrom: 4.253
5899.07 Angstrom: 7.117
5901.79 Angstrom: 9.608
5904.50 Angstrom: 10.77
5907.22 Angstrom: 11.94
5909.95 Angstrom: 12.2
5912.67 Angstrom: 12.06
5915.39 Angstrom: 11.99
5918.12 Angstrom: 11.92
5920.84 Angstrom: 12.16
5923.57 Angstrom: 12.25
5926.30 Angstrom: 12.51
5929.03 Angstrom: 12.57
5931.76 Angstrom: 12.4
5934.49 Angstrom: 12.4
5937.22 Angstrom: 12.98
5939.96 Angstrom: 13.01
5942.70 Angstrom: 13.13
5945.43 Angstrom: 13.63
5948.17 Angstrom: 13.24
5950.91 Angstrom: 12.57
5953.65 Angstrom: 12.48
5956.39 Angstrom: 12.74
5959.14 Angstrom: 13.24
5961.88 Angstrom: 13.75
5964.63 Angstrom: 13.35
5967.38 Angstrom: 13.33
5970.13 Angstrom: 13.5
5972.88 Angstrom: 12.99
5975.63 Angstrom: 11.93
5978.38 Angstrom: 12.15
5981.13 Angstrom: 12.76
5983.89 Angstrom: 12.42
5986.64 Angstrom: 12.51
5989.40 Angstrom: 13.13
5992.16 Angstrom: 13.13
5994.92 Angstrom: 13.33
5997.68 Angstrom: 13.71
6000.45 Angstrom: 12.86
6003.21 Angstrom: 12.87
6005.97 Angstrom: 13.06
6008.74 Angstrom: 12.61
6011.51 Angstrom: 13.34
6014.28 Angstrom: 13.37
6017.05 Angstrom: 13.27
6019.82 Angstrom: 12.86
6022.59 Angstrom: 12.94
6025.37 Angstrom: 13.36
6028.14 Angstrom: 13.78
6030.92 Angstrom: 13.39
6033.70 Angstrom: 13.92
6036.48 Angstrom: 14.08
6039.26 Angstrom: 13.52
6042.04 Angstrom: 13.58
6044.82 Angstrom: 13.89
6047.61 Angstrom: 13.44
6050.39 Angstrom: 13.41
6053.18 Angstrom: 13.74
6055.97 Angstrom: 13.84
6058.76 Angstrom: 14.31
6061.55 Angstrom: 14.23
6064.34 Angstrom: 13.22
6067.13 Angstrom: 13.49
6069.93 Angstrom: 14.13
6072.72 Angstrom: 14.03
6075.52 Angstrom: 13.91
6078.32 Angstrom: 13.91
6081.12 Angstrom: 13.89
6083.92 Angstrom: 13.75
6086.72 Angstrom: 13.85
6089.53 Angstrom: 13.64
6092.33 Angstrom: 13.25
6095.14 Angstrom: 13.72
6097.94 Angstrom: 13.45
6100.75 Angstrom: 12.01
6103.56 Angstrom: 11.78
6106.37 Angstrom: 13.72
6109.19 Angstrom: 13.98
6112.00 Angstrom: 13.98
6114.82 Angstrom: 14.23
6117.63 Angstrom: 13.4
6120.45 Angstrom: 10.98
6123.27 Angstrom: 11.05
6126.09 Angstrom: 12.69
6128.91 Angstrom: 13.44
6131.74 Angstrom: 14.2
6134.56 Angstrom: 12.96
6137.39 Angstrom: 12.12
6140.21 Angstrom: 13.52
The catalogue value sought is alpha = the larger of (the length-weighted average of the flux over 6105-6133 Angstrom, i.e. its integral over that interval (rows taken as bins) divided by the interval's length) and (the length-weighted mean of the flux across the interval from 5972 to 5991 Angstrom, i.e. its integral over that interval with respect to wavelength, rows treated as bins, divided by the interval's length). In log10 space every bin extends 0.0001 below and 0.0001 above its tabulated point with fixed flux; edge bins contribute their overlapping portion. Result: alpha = 13.2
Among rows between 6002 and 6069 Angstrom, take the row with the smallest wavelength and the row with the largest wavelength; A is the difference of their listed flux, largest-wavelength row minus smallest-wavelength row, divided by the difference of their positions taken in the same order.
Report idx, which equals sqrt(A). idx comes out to 0.10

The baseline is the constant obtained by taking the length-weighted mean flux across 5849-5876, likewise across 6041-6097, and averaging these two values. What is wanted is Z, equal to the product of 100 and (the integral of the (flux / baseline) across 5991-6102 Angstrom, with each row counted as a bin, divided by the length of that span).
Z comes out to 104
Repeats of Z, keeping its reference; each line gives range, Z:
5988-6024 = 101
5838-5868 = 97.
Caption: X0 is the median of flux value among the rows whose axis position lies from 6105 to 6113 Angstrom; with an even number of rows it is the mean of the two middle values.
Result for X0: 14.0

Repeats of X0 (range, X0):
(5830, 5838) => 12.8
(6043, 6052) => 13.4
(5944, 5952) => 13.2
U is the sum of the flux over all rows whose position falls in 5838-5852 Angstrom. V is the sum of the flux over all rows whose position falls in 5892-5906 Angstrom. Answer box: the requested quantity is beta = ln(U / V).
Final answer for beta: 0.59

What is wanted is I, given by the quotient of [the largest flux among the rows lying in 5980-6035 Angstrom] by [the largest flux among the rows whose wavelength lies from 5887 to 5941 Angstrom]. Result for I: 1.07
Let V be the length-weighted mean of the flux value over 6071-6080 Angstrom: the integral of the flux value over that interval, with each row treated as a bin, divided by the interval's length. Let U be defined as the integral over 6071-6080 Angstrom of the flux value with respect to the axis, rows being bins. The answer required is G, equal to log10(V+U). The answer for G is 2.14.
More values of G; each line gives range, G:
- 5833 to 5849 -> 2.35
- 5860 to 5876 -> 2.33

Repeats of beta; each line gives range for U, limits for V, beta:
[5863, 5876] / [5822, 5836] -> -0.02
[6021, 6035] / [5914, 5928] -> 0.10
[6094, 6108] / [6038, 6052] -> -0.05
